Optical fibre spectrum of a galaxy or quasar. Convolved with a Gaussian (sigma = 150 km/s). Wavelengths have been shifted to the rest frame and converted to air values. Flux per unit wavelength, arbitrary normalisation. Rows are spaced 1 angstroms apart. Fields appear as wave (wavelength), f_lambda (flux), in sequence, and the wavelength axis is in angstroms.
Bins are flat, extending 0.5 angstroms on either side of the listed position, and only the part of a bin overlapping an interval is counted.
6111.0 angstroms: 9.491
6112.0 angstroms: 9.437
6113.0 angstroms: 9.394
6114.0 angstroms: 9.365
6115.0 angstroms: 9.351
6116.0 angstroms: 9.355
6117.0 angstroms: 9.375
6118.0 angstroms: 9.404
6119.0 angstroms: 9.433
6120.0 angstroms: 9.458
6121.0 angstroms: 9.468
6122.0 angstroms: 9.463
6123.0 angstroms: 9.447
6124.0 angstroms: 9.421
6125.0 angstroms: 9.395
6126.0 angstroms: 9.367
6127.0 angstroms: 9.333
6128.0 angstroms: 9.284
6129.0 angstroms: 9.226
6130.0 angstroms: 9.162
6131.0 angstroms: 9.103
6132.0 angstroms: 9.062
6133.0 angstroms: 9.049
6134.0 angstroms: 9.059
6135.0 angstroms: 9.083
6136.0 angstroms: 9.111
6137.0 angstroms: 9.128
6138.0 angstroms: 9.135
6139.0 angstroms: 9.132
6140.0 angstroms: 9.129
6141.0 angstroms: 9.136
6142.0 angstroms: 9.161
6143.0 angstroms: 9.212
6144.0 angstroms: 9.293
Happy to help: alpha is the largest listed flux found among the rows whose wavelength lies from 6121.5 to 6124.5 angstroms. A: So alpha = 9.463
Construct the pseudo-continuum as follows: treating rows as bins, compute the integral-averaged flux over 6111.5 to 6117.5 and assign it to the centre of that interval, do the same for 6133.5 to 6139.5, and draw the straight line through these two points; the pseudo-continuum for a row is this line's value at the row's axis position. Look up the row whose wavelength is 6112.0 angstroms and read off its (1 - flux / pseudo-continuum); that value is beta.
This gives -0.0028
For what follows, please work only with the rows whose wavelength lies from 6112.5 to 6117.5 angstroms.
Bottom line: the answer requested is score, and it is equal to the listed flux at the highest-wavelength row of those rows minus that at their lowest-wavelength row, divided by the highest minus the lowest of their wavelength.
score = -0.005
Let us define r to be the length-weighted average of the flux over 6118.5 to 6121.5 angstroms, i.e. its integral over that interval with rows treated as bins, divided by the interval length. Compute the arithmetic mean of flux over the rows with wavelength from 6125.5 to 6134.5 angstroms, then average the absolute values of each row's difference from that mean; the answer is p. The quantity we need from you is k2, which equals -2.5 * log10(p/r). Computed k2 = 4.87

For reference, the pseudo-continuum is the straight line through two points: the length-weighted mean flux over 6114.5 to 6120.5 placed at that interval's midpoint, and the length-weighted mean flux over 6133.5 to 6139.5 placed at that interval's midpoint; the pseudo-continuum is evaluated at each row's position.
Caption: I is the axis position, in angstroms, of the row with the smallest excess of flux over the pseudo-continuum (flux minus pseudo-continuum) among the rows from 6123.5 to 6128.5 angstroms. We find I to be 6128.0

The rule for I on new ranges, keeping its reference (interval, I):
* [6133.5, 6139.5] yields 6134.0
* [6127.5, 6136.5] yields 6132.0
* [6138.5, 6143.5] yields 6139.0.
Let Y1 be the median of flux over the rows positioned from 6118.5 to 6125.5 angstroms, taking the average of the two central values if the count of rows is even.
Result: 9.45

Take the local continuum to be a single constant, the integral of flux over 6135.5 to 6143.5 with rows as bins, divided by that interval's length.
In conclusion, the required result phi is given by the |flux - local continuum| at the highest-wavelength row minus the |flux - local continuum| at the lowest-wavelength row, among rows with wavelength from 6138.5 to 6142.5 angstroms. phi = 0.01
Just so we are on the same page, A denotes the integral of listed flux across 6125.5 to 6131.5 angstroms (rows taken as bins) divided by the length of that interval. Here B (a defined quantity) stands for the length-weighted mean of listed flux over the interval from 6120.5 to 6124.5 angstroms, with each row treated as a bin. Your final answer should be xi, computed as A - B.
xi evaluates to -0.2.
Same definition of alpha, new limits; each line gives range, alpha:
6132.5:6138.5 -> 9.135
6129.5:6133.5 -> 9.162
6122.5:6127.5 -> 9.447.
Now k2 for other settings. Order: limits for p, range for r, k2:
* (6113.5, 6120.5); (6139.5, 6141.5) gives 6.06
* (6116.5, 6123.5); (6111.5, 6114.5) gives 6.36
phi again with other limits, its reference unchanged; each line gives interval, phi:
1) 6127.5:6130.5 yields -0.12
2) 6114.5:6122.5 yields 0.11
